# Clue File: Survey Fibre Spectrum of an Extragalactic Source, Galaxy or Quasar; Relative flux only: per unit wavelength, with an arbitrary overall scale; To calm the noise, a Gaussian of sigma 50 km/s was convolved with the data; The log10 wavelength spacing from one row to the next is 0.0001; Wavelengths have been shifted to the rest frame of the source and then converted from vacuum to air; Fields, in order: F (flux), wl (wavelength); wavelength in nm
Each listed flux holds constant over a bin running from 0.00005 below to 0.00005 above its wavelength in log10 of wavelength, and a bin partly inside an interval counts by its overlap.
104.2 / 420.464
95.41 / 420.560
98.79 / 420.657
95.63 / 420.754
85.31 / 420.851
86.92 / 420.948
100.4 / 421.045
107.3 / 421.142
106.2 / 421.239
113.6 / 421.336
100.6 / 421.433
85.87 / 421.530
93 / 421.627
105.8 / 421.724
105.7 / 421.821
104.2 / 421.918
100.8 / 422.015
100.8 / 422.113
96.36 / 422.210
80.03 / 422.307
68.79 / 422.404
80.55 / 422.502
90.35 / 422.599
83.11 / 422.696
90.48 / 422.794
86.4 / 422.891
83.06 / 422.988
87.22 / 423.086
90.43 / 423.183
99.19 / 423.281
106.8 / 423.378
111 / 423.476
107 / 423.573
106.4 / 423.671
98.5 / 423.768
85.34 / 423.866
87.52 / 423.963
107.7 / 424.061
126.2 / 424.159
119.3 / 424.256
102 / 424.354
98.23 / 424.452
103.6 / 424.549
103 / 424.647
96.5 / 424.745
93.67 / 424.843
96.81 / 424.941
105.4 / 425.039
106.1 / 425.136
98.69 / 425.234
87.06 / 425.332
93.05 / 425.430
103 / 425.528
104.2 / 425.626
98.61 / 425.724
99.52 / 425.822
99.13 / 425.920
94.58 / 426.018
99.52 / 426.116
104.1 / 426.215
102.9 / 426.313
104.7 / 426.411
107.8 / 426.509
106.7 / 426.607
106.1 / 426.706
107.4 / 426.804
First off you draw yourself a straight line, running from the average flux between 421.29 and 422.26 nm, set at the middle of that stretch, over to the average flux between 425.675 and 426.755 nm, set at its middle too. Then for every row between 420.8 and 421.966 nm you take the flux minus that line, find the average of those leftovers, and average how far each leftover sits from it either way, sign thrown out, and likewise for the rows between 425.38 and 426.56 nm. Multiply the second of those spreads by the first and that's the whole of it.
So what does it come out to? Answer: 27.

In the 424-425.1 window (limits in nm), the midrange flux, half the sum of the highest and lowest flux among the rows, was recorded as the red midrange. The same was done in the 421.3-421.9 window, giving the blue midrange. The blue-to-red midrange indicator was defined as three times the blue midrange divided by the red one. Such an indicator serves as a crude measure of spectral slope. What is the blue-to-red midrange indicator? 2.7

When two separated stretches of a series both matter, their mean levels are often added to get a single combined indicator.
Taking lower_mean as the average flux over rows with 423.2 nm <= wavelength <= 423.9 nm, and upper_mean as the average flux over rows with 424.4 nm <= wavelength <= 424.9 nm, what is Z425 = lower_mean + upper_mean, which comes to 201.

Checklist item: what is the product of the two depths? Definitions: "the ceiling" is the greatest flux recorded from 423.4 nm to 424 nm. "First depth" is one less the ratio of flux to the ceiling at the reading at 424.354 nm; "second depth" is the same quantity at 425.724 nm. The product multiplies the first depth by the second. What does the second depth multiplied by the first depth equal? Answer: 0.009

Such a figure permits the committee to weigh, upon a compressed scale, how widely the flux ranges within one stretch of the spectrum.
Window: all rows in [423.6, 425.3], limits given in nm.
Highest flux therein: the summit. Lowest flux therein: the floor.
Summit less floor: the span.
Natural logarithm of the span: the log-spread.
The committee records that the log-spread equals 3.71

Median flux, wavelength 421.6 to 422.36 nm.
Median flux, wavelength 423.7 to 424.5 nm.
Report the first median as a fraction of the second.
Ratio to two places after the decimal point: 1.01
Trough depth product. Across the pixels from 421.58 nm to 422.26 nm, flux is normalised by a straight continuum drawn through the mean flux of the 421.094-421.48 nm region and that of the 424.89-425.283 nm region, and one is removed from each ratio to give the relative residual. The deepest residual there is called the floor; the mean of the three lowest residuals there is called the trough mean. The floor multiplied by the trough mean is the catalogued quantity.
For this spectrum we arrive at 0.011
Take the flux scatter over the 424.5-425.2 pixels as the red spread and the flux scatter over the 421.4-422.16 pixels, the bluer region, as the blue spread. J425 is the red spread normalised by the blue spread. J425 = 0.7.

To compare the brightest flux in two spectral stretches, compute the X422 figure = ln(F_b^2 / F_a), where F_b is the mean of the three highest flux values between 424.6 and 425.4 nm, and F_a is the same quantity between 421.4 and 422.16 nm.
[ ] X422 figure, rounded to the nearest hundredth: 4.65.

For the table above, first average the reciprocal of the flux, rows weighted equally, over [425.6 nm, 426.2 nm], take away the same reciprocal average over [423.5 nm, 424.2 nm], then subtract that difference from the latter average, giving 0.0097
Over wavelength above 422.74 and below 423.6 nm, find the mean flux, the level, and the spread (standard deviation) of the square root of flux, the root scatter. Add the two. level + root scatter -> 96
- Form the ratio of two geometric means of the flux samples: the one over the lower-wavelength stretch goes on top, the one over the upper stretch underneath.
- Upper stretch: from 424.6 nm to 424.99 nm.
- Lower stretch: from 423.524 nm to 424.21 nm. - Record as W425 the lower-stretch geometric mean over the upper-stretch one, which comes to 1.05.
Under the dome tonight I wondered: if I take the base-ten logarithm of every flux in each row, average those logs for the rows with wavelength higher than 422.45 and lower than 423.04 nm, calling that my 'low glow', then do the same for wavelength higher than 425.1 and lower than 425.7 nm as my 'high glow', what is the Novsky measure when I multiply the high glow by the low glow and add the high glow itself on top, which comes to 5.84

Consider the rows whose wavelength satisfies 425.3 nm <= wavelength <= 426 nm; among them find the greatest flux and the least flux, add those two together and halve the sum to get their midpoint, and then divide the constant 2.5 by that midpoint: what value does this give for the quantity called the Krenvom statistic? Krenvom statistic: 0.0261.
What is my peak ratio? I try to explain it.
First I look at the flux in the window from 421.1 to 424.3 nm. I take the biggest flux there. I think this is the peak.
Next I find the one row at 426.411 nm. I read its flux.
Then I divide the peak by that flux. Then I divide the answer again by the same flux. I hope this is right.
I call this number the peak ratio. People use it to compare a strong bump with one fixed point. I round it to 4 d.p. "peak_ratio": 0.0115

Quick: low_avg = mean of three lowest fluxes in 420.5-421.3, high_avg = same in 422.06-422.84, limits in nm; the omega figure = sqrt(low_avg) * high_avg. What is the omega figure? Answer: 722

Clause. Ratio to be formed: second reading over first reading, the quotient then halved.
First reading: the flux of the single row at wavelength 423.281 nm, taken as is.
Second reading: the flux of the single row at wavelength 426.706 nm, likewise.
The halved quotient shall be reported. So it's 0.53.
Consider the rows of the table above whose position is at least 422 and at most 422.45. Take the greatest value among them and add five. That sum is 106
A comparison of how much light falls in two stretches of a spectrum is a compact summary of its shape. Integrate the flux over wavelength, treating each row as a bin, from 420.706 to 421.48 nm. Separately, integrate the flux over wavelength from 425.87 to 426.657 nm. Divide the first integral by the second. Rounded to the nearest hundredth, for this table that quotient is 0.96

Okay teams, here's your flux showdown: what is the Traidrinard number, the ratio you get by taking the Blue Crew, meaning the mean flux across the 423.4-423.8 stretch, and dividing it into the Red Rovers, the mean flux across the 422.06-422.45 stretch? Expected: 0.82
